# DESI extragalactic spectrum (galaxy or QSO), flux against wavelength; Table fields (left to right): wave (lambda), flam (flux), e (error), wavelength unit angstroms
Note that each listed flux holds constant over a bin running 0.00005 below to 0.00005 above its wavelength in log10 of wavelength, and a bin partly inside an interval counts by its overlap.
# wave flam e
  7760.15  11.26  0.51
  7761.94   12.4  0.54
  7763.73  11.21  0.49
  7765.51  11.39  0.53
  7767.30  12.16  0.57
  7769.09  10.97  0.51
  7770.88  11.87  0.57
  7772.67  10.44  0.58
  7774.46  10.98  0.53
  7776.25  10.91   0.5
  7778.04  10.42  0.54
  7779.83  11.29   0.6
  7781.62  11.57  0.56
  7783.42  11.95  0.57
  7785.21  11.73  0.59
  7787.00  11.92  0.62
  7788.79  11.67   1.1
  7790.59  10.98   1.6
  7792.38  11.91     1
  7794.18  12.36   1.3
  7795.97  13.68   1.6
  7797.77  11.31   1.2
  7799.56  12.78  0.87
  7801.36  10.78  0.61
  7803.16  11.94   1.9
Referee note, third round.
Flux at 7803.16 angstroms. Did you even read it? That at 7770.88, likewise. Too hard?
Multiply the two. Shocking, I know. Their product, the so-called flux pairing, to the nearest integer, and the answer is 142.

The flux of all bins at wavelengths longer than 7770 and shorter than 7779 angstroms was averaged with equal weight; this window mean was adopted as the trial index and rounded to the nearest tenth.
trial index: 10.9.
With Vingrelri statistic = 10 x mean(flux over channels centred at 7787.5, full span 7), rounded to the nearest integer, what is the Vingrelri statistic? 116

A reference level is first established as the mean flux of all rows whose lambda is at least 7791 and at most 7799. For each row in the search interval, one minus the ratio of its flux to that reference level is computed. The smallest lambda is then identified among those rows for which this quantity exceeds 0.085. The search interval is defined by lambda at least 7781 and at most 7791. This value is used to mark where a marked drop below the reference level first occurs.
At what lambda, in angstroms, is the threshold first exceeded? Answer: 7790.59 angstroms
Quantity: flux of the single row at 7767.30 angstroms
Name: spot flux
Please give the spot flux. 12.16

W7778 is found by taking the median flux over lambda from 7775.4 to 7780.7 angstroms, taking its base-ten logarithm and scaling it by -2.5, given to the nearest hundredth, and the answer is -2.59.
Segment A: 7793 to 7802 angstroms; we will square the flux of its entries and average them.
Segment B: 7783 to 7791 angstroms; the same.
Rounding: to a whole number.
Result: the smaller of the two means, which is 136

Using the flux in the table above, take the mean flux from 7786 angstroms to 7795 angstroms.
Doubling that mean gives 23.5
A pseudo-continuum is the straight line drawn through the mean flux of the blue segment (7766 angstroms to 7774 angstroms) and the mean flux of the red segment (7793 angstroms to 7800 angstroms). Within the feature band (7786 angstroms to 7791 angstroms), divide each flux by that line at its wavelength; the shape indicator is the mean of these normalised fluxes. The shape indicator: 0.95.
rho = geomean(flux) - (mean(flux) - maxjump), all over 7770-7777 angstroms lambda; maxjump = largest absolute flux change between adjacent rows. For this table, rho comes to 1.42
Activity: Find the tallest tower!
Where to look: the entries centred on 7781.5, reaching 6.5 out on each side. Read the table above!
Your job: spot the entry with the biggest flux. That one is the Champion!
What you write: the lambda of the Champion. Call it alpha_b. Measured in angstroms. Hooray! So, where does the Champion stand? 7783.42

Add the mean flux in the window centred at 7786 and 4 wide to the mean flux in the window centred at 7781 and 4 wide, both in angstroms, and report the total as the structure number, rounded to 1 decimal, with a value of 23.3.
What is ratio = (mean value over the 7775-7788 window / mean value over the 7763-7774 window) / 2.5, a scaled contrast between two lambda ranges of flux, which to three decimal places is 0.402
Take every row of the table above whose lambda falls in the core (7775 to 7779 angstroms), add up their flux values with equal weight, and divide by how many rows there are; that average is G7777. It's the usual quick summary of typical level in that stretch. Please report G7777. 10.7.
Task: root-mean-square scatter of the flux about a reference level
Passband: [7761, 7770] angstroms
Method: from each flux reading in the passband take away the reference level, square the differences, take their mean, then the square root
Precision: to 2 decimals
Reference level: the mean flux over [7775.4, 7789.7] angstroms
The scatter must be 0.59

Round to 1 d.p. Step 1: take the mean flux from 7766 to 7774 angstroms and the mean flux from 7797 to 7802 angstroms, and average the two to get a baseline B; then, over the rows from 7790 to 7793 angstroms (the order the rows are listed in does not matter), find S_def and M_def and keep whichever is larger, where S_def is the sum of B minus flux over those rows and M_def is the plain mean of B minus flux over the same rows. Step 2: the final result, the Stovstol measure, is 0.1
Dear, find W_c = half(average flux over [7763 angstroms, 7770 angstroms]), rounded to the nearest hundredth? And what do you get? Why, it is 5.72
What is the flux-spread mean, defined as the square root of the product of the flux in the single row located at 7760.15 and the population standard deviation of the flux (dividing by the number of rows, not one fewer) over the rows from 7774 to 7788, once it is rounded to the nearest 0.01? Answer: 2.40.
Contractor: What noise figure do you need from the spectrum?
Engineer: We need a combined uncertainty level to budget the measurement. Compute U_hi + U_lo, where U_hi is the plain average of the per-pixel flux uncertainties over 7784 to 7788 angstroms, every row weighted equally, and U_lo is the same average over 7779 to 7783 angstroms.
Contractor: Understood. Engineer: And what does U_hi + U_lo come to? 1.2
